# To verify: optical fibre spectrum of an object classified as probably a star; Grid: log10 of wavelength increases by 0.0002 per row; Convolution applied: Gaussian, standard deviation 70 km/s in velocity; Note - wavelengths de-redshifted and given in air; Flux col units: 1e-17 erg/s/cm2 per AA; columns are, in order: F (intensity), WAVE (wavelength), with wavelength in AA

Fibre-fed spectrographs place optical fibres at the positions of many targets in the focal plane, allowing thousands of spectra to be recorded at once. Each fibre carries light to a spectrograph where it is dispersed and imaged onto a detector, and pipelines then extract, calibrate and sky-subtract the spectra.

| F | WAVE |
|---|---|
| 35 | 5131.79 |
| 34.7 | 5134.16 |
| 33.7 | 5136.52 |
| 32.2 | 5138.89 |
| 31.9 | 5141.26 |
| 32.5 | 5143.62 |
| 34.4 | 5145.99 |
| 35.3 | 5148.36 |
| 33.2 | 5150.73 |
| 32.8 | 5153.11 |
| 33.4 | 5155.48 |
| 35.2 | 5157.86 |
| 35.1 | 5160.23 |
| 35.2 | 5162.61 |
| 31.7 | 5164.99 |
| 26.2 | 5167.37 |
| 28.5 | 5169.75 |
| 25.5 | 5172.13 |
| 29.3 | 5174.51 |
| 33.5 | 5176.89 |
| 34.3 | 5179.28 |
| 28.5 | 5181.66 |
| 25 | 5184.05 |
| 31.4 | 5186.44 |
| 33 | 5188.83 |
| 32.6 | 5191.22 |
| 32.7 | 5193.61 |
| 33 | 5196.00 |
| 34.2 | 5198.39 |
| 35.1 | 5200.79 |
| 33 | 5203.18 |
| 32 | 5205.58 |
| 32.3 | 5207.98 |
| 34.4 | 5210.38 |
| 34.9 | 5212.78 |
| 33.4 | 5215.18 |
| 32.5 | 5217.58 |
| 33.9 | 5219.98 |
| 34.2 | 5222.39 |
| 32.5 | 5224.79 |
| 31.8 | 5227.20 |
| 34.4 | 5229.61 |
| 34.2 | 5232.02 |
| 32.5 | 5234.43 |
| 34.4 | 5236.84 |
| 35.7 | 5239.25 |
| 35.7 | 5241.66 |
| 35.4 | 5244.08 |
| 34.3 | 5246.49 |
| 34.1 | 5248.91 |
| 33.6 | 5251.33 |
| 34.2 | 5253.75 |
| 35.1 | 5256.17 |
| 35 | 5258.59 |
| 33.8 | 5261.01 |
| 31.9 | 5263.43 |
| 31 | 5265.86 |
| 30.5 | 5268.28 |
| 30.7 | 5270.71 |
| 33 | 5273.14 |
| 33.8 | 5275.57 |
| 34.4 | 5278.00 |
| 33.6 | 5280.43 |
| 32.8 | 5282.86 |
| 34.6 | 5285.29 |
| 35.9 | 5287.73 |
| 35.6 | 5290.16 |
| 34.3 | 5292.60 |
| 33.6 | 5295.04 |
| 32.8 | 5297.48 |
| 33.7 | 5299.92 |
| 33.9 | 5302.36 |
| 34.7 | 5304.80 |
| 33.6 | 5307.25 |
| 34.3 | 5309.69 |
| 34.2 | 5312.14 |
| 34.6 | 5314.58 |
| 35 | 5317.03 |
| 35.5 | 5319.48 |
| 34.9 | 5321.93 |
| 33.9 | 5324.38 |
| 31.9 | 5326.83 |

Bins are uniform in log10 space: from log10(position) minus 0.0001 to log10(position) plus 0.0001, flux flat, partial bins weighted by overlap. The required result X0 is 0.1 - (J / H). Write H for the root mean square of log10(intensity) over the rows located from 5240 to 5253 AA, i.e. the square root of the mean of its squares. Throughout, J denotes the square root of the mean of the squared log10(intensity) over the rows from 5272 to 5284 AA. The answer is -0.891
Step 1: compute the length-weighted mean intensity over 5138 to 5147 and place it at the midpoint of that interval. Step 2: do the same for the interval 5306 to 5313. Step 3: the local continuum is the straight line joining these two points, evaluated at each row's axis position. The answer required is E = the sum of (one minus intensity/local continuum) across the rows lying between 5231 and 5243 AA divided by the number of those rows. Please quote -0.031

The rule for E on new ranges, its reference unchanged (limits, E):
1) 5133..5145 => -0.008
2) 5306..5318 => -0.009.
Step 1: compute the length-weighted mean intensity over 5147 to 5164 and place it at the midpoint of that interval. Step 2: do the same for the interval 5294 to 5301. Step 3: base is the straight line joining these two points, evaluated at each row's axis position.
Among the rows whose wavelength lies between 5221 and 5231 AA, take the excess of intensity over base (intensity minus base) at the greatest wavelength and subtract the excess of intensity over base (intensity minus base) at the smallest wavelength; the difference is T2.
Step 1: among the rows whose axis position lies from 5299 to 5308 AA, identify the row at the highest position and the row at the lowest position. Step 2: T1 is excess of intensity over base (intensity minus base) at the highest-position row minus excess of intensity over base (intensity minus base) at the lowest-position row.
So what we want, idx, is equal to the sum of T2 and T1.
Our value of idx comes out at 0.2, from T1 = -0.05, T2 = 0.2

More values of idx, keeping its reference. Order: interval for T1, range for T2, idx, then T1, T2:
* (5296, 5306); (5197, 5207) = -0.2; 1.95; -2.2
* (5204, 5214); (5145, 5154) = 1.4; 2.95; -1.6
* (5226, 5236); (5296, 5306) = 2.7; 0.75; 1.9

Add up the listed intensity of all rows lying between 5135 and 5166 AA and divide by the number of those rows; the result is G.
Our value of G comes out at 33.6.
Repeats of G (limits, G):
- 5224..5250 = 34.1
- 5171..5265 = 33.0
